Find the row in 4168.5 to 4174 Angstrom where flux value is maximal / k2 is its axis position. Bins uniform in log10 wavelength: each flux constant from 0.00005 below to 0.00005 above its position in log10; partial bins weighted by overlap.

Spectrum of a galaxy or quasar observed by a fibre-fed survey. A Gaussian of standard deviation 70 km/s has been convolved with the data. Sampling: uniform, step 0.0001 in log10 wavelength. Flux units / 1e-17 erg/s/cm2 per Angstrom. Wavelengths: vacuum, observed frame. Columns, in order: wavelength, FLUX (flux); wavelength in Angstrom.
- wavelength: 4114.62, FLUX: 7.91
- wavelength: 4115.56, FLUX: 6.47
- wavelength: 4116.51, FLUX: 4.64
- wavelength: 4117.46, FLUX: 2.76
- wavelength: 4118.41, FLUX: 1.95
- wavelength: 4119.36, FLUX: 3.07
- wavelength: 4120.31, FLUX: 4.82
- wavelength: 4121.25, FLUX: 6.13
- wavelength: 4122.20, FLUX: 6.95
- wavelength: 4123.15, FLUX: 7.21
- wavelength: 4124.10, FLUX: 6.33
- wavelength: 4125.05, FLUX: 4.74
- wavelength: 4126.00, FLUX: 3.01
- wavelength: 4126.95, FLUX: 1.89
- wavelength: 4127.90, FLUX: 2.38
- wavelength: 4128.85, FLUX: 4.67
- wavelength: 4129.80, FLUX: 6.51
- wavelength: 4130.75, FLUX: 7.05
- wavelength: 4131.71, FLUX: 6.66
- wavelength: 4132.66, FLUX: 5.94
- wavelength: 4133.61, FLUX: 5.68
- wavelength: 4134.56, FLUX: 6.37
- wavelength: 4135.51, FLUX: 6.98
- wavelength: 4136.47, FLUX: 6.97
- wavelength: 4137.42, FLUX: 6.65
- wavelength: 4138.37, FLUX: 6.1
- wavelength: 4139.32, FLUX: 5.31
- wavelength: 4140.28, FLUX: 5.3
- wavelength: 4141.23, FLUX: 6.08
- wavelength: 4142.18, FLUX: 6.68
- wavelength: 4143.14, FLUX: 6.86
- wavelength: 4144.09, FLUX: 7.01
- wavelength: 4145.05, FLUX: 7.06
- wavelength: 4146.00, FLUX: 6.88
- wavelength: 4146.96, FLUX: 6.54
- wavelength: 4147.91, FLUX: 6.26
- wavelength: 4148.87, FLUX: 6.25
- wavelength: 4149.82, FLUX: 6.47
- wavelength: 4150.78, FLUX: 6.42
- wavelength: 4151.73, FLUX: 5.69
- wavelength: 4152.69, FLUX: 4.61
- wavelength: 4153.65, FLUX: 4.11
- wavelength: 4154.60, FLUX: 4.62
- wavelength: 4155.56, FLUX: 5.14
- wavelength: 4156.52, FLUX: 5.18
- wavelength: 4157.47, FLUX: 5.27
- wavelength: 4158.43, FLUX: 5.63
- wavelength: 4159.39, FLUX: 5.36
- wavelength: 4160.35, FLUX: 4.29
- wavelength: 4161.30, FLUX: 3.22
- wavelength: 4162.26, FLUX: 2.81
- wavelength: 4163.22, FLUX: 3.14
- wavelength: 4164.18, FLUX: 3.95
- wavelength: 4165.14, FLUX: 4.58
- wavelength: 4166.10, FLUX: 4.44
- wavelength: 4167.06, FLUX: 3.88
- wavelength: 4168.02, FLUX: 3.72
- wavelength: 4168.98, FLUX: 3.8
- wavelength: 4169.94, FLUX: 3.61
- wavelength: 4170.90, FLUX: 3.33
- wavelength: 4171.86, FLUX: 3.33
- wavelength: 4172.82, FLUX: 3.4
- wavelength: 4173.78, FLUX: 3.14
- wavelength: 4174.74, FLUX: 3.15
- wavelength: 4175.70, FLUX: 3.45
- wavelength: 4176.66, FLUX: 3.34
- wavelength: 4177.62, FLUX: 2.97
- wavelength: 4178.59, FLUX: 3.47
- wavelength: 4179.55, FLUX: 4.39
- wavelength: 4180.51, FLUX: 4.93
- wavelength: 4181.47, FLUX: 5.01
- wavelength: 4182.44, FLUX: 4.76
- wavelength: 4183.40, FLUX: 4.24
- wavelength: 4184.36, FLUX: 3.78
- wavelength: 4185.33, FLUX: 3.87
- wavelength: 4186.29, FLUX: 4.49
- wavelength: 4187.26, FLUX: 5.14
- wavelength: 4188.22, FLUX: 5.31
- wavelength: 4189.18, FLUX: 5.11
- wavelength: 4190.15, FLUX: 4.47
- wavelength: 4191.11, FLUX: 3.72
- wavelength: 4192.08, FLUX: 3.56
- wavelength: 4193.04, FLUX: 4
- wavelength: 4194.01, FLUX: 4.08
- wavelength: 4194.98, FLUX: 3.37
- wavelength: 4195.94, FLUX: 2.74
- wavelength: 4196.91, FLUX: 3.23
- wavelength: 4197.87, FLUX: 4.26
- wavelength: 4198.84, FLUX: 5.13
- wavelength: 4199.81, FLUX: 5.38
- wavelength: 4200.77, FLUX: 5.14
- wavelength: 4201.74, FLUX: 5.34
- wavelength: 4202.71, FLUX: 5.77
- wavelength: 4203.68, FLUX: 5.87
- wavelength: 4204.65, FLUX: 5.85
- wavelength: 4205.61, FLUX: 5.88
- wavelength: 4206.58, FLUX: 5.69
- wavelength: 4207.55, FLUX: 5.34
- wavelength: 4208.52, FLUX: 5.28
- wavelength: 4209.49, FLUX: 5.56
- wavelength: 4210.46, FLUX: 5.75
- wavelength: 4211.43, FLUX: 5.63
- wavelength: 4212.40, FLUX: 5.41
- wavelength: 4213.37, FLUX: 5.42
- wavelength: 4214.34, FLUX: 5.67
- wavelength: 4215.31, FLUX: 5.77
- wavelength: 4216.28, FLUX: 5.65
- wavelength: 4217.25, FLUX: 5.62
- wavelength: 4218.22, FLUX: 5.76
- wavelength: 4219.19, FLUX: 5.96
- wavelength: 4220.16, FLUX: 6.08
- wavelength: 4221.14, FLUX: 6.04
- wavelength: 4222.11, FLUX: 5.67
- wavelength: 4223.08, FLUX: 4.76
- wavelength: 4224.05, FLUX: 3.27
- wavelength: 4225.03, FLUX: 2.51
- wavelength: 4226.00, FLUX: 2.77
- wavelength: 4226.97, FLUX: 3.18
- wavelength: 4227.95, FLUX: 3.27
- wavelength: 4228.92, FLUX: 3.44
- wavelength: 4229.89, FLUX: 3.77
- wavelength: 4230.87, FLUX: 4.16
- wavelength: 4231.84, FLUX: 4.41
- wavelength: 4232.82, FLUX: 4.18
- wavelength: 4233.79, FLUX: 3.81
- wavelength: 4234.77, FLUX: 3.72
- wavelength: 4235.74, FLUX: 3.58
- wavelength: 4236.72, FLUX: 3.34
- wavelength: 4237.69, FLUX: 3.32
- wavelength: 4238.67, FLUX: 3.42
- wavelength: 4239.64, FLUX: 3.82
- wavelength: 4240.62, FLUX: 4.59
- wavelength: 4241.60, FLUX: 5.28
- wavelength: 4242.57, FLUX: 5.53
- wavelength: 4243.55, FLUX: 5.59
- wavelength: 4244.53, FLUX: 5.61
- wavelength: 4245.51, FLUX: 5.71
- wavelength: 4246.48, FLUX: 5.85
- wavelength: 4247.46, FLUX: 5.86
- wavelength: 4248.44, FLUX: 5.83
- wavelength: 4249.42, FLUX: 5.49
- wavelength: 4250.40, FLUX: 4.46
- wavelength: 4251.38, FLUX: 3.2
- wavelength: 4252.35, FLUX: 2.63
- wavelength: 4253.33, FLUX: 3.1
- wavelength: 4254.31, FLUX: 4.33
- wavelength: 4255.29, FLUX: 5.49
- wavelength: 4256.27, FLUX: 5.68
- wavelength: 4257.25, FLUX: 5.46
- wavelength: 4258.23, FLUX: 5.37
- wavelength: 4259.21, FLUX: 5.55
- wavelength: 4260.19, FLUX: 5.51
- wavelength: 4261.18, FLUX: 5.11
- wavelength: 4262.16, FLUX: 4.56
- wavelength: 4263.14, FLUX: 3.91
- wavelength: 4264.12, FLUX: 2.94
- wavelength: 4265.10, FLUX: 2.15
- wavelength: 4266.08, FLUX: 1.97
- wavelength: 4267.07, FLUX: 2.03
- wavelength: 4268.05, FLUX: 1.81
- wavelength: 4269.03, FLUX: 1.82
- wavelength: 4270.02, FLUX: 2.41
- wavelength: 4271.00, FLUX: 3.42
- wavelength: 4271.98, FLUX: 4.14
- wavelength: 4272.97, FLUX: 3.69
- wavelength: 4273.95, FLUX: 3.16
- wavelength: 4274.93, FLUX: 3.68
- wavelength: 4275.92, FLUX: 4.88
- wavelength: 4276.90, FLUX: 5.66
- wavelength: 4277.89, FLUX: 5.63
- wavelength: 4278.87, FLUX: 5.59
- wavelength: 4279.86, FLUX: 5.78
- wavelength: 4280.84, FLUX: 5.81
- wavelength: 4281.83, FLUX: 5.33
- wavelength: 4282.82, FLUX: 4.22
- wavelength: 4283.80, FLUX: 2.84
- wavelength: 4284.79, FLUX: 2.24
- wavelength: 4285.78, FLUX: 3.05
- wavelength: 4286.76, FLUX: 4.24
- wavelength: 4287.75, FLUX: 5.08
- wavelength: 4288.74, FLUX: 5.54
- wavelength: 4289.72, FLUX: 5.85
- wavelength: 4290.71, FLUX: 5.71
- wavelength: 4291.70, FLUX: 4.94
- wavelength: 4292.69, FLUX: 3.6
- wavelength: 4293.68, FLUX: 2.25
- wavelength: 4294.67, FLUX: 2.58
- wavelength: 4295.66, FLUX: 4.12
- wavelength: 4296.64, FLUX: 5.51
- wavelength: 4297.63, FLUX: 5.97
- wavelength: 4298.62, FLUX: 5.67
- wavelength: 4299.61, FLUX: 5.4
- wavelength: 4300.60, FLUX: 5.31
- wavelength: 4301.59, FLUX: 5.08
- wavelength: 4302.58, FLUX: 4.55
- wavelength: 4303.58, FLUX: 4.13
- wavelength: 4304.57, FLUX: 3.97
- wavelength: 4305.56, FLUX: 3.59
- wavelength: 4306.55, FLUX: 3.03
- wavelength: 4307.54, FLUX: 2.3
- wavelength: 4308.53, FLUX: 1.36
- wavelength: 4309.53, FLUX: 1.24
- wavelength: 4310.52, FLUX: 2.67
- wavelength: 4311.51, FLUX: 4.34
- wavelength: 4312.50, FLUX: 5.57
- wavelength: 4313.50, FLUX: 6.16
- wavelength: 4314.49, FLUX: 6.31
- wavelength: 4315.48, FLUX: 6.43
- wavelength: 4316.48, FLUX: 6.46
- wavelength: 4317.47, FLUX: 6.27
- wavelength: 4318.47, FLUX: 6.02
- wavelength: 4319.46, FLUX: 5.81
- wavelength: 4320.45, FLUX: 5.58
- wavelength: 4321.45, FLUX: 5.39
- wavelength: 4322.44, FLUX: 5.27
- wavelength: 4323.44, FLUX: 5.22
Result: 4168.98 Angstrom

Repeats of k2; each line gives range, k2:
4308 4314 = 4313.50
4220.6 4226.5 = 4221.14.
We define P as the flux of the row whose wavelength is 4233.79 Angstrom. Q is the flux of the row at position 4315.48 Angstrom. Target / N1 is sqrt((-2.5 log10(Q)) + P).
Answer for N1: 1.34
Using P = 3.81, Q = 6.43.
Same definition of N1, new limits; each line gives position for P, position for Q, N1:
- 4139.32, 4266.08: 2.14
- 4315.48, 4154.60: 2.18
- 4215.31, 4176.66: 2.11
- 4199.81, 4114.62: 1.77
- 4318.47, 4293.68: 2.27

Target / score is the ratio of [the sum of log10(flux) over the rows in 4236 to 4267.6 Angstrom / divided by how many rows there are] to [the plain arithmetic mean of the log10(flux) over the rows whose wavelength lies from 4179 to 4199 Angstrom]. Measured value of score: 1.006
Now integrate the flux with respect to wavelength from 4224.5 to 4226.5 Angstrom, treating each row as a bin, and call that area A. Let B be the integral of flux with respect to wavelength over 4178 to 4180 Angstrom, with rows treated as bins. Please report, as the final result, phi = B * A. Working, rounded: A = 5.3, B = 7.7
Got 41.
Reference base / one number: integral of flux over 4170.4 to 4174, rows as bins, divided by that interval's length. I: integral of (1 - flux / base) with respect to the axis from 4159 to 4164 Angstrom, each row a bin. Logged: -0.7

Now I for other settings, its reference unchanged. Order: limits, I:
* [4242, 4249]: -5.0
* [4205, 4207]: -1.5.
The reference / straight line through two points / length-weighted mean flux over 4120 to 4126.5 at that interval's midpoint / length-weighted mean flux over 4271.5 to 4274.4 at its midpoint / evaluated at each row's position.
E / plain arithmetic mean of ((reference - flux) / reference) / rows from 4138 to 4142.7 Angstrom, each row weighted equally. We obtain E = -0.1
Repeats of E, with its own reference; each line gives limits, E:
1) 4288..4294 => -0.4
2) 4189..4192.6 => 0.1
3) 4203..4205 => -0.3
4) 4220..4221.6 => -0.4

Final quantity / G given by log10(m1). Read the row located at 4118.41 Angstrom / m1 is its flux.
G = 0.29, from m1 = 1.95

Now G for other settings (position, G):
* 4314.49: 0.80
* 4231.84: 0.64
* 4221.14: 0.78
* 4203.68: 0.77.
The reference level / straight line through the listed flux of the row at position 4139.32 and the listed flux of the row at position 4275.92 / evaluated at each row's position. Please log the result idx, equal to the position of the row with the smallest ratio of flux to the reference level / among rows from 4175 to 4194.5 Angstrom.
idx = 4177.62 Angstrom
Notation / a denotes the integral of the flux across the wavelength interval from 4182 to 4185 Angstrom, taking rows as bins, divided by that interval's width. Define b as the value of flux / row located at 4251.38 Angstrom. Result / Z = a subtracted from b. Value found -1.0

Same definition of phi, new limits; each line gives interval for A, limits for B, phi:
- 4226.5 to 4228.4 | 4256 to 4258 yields 68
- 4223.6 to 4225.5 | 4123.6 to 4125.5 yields 58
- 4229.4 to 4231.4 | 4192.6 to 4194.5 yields 61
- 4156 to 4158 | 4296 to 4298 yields 118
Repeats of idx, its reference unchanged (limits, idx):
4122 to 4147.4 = 4126.95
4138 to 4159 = 4153.65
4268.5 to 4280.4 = 4269.03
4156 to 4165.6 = 4162.26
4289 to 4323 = 4309.53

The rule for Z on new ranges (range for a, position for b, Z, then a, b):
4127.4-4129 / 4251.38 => -0.1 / 3.3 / 3.2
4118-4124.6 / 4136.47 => 1.7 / 5.2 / 6.97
